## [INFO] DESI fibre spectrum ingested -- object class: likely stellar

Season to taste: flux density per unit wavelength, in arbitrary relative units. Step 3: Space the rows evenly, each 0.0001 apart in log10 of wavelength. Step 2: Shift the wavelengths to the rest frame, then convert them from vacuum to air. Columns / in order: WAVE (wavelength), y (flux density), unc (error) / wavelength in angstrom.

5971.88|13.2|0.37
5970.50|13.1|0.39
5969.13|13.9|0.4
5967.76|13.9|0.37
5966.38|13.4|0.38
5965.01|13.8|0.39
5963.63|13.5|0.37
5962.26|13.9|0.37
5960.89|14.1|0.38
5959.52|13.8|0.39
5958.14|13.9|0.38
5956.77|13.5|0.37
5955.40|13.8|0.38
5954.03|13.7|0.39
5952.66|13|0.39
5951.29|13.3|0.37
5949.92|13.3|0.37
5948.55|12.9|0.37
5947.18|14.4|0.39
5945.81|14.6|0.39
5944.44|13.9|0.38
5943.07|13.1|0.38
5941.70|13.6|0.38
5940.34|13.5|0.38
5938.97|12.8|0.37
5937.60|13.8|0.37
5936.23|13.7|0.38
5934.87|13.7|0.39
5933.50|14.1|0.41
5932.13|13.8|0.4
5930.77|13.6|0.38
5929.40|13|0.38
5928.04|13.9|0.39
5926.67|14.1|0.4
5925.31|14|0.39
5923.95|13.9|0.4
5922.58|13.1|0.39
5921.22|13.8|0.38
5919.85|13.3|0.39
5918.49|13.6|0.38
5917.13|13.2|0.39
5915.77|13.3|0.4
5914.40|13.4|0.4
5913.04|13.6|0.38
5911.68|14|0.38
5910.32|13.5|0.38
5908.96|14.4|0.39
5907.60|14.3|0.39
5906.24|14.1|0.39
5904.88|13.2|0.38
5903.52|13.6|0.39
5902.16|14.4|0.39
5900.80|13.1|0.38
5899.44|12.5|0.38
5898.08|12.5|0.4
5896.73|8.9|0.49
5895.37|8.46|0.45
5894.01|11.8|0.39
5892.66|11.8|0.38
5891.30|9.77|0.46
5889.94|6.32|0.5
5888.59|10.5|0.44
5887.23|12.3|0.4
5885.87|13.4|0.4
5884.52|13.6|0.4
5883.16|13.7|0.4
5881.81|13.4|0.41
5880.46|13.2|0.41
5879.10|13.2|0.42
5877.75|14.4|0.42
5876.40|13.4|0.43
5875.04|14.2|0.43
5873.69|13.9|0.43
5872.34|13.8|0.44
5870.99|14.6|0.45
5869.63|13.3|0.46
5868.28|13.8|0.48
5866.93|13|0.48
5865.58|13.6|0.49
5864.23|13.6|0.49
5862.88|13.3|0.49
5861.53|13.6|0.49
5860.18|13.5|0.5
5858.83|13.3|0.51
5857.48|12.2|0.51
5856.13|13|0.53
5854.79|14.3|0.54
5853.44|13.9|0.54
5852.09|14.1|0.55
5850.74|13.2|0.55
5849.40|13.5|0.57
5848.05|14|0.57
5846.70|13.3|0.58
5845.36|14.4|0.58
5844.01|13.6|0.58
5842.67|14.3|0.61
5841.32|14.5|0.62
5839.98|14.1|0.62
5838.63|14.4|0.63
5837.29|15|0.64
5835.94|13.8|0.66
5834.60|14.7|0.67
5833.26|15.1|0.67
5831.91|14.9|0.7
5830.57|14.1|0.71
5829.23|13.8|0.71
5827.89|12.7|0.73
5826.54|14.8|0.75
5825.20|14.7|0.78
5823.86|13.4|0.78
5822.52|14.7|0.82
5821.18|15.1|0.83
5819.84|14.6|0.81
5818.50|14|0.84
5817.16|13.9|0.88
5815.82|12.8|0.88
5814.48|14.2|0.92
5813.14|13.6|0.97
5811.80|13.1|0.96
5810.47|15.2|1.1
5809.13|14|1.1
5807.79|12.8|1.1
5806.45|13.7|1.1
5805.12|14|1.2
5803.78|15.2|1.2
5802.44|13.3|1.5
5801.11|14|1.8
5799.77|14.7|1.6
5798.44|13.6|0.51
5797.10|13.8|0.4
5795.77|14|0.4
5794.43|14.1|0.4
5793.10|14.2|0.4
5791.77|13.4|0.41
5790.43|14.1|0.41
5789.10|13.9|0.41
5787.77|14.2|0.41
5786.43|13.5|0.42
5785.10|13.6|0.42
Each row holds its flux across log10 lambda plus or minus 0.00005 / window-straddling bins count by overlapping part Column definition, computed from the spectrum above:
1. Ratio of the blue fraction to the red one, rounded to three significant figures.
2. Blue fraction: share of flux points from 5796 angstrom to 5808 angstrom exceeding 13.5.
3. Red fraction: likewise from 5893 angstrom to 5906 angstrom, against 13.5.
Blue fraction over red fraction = 3.50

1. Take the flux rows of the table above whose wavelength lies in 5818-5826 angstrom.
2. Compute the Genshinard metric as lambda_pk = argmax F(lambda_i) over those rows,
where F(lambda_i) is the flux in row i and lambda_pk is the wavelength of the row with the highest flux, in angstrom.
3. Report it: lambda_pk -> 5821.18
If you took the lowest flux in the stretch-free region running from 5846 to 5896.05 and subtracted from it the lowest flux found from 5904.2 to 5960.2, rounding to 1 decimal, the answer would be -6.5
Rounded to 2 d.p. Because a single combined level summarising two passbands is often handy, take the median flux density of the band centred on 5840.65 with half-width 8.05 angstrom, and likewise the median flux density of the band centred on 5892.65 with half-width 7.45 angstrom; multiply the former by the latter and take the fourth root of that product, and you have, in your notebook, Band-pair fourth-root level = 3.61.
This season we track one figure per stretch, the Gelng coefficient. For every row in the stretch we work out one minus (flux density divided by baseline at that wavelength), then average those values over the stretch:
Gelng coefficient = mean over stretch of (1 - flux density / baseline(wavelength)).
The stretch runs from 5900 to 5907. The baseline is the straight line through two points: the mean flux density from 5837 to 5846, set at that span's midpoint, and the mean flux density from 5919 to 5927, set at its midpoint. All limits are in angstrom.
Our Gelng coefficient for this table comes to 0.012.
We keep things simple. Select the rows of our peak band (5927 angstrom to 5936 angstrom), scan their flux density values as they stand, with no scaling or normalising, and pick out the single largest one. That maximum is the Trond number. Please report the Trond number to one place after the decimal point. 14.1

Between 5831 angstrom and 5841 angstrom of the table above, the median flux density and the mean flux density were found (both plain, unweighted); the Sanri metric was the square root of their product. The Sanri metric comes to 14.6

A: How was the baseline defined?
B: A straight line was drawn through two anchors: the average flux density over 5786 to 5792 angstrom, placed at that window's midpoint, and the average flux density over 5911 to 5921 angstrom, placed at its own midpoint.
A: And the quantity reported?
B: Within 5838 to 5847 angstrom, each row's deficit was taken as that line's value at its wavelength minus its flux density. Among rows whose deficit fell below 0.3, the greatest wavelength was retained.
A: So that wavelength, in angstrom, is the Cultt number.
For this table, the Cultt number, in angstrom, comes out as 5845.36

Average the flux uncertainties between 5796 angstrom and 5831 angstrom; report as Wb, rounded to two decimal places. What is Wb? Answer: 0.96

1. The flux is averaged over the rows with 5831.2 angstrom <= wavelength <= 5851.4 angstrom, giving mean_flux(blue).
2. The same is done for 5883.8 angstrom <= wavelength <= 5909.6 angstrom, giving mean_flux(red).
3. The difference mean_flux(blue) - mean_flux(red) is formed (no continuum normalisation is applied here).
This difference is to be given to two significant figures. 2.1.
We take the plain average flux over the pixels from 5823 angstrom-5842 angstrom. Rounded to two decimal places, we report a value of 14.29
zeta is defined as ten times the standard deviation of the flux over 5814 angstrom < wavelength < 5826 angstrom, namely 7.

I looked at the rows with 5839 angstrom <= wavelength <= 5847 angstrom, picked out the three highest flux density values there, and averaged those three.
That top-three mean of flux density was 14.4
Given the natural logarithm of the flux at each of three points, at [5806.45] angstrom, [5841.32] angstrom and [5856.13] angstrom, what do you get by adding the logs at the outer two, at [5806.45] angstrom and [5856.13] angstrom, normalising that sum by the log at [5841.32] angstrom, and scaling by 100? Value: 194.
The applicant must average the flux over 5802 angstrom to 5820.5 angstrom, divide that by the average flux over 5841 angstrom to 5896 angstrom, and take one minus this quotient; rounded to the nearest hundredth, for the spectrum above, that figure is -0.06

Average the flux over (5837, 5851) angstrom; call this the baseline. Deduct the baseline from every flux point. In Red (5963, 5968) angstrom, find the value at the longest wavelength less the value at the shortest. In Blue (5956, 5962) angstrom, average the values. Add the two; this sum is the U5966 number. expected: 0.2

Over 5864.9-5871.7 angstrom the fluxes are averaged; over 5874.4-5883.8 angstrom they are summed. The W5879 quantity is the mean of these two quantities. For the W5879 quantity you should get 54.6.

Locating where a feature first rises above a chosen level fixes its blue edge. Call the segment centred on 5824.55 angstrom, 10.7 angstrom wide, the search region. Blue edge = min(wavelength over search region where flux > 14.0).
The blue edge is 5819.84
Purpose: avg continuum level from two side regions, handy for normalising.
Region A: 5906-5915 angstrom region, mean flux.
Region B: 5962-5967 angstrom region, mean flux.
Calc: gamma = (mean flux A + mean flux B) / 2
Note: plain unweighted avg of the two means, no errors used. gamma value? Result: 13.8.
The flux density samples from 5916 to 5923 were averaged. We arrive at 13.4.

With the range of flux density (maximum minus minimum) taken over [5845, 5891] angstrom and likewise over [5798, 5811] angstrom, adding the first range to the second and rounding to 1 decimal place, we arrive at 10.7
